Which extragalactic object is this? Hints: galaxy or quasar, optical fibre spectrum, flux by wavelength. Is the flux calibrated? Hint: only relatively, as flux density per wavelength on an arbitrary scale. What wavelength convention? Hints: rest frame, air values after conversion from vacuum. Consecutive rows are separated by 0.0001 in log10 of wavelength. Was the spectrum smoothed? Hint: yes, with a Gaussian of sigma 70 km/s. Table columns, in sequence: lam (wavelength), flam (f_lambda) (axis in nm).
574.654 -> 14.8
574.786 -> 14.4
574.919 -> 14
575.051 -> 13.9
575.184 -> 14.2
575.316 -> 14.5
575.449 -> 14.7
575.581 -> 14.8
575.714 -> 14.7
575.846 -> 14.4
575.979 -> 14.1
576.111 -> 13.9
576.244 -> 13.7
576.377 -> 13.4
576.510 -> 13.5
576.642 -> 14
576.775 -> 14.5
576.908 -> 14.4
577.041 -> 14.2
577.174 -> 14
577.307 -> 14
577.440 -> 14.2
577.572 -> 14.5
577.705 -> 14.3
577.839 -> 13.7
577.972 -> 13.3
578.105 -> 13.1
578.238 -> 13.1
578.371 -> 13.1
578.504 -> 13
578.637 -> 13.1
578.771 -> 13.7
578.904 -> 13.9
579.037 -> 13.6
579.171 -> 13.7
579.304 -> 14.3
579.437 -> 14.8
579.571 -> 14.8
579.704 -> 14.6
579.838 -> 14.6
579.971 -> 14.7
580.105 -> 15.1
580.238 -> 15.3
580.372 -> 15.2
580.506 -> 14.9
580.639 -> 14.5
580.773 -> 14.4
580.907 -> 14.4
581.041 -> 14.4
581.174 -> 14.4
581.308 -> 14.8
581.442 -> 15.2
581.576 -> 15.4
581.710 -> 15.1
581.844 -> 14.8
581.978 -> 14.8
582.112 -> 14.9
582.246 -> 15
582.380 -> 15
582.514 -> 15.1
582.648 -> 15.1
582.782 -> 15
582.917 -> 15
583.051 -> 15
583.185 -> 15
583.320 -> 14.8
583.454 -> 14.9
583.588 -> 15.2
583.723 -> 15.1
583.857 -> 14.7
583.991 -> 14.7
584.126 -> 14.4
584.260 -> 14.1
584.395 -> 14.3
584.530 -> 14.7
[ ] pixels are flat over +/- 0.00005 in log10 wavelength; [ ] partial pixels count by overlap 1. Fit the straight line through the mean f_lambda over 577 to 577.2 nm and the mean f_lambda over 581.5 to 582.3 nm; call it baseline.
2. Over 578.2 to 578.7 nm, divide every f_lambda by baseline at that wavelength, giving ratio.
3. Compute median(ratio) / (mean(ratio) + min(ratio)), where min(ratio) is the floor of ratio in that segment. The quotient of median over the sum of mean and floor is 0.502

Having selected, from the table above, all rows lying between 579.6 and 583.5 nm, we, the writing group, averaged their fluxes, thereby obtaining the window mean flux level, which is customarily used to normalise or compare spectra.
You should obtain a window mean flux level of 14.9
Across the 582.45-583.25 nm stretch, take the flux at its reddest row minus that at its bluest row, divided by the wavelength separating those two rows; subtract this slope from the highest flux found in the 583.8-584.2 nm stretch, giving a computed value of 14.8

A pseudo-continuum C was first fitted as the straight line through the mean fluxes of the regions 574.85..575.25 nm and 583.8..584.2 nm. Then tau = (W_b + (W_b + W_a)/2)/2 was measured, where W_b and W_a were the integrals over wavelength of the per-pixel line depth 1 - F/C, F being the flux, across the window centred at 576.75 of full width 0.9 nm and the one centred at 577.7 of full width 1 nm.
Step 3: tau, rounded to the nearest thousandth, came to 0.012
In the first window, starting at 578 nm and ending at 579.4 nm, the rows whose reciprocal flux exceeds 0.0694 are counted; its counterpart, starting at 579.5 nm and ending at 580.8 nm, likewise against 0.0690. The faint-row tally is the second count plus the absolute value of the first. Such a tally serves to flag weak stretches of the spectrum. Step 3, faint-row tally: 11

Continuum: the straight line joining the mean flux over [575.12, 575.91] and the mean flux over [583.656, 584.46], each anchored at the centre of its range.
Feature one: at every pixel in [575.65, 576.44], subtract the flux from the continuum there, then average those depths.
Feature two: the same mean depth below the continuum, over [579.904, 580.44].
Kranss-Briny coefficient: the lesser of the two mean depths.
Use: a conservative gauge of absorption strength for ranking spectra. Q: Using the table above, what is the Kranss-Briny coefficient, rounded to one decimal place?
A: -0.5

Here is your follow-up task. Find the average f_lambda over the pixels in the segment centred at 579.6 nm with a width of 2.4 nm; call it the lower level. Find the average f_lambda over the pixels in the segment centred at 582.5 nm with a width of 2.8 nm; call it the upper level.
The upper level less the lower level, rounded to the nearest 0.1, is 0.6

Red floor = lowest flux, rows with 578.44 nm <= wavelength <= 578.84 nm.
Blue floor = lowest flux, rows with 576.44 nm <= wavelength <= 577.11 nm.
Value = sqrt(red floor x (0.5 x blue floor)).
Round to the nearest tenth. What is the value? 9.4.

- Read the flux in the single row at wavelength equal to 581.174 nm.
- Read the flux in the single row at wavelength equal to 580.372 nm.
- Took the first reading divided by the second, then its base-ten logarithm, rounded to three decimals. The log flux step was -0.023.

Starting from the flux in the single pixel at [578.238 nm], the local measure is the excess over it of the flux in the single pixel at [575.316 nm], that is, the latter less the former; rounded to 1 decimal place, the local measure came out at 1.4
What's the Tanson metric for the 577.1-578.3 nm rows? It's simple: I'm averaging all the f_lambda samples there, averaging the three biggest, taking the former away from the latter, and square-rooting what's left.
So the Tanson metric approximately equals 0.73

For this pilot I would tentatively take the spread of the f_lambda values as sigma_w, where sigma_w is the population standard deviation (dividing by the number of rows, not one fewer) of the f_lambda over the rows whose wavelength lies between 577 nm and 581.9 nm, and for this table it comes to 0.68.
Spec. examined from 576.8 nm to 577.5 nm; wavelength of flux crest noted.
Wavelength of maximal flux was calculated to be 576.908 nm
